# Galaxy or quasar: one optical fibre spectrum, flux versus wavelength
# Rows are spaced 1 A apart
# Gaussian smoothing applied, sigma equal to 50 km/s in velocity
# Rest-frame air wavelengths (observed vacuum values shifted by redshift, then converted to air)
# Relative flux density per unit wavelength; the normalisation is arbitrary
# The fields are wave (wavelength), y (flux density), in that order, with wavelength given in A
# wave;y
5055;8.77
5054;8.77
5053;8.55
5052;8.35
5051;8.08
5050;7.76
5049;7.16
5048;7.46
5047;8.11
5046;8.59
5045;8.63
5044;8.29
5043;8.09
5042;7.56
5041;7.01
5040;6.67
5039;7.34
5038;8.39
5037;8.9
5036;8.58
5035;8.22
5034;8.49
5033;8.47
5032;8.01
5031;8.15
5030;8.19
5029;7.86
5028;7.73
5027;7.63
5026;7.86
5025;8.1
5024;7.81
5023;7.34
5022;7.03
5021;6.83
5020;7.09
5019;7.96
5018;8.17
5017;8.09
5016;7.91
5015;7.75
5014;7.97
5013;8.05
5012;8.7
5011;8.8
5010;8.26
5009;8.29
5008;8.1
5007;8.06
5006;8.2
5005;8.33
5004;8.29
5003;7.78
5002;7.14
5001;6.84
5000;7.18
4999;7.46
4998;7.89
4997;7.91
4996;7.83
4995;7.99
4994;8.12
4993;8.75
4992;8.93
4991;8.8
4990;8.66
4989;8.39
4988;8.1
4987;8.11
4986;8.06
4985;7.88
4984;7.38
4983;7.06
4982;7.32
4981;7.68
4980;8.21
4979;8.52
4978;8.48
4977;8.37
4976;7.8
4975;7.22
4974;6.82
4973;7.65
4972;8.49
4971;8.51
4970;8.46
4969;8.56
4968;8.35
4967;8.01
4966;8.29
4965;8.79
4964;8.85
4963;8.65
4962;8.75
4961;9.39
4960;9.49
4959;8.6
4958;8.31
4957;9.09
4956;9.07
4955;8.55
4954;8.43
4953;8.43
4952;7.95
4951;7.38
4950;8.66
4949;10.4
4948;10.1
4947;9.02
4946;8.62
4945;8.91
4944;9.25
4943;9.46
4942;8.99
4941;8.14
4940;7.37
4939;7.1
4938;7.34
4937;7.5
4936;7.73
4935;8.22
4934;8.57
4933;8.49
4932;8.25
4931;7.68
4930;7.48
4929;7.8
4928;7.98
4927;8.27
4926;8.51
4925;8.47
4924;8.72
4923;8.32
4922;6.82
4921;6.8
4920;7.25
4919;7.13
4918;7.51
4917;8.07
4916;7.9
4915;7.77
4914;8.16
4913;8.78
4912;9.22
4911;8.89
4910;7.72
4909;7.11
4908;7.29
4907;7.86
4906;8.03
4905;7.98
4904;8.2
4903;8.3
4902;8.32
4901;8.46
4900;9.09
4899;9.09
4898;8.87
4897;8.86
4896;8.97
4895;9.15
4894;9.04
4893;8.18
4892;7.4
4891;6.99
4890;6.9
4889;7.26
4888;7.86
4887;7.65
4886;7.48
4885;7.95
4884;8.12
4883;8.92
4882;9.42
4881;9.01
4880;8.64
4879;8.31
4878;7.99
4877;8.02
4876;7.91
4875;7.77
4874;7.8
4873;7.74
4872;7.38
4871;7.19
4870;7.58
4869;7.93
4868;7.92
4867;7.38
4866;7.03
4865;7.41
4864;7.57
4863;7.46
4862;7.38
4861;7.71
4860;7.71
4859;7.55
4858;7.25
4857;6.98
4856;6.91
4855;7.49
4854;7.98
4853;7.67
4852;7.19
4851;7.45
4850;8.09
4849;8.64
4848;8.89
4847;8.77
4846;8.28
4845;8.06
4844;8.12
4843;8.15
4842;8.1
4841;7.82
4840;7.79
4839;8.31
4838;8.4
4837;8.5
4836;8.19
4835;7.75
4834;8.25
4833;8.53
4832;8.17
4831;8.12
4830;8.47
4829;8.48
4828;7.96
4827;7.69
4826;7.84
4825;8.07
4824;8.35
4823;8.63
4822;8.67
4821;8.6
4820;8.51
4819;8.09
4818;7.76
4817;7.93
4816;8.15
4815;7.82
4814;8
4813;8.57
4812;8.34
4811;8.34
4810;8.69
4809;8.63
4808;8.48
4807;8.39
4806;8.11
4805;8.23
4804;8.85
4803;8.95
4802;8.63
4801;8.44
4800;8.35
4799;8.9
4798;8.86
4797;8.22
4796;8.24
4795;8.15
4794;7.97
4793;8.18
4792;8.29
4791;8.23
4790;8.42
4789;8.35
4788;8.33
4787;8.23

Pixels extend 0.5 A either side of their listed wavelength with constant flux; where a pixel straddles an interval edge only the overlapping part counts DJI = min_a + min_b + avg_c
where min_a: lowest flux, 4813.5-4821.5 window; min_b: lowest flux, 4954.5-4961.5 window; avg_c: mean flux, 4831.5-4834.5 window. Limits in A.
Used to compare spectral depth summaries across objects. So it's 24.4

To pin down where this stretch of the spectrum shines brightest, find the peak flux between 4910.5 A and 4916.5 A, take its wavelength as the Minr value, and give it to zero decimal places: 4912 A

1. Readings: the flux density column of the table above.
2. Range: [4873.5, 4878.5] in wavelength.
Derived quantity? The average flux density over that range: 7.9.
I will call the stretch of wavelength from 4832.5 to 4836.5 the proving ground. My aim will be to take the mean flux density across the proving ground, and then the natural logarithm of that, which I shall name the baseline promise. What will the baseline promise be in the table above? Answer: 2.10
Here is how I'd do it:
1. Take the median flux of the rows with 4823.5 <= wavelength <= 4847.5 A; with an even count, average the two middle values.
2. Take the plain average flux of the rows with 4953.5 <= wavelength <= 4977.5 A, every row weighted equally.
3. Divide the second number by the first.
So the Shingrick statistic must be 1.03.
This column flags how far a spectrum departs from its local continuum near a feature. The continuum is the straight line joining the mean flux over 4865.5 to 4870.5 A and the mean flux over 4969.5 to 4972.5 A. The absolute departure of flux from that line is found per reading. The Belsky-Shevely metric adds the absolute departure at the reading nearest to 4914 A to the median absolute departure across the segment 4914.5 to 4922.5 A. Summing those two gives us 0.82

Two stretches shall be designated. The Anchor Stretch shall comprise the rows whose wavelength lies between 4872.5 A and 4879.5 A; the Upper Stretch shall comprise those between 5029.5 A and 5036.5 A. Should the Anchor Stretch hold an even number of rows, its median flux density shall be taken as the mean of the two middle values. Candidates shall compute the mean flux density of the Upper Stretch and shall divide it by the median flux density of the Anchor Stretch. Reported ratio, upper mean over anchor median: 1.05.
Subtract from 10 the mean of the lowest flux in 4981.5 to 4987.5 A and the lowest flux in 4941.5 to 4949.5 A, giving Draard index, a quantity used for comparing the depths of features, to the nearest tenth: 2.2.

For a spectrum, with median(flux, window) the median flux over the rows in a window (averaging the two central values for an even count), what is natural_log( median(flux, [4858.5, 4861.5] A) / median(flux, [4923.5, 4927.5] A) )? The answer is -0.10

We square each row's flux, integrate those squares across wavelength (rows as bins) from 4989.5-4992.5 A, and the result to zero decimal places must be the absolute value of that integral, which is 232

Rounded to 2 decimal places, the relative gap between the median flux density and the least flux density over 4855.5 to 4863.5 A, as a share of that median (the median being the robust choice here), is 0.07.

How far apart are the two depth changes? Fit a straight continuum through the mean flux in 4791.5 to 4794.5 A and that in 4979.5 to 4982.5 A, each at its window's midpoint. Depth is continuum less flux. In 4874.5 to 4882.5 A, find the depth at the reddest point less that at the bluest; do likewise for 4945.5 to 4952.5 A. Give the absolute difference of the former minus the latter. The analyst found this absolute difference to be 2.3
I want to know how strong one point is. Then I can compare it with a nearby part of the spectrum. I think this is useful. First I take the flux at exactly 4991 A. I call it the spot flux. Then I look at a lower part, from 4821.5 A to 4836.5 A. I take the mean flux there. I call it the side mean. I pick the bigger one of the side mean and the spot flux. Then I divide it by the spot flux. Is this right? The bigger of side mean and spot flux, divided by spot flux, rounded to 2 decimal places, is 1.00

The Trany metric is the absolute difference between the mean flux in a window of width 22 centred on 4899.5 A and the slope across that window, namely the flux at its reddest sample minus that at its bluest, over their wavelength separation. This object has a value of 8.1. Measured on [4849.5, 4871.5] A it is 7.5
